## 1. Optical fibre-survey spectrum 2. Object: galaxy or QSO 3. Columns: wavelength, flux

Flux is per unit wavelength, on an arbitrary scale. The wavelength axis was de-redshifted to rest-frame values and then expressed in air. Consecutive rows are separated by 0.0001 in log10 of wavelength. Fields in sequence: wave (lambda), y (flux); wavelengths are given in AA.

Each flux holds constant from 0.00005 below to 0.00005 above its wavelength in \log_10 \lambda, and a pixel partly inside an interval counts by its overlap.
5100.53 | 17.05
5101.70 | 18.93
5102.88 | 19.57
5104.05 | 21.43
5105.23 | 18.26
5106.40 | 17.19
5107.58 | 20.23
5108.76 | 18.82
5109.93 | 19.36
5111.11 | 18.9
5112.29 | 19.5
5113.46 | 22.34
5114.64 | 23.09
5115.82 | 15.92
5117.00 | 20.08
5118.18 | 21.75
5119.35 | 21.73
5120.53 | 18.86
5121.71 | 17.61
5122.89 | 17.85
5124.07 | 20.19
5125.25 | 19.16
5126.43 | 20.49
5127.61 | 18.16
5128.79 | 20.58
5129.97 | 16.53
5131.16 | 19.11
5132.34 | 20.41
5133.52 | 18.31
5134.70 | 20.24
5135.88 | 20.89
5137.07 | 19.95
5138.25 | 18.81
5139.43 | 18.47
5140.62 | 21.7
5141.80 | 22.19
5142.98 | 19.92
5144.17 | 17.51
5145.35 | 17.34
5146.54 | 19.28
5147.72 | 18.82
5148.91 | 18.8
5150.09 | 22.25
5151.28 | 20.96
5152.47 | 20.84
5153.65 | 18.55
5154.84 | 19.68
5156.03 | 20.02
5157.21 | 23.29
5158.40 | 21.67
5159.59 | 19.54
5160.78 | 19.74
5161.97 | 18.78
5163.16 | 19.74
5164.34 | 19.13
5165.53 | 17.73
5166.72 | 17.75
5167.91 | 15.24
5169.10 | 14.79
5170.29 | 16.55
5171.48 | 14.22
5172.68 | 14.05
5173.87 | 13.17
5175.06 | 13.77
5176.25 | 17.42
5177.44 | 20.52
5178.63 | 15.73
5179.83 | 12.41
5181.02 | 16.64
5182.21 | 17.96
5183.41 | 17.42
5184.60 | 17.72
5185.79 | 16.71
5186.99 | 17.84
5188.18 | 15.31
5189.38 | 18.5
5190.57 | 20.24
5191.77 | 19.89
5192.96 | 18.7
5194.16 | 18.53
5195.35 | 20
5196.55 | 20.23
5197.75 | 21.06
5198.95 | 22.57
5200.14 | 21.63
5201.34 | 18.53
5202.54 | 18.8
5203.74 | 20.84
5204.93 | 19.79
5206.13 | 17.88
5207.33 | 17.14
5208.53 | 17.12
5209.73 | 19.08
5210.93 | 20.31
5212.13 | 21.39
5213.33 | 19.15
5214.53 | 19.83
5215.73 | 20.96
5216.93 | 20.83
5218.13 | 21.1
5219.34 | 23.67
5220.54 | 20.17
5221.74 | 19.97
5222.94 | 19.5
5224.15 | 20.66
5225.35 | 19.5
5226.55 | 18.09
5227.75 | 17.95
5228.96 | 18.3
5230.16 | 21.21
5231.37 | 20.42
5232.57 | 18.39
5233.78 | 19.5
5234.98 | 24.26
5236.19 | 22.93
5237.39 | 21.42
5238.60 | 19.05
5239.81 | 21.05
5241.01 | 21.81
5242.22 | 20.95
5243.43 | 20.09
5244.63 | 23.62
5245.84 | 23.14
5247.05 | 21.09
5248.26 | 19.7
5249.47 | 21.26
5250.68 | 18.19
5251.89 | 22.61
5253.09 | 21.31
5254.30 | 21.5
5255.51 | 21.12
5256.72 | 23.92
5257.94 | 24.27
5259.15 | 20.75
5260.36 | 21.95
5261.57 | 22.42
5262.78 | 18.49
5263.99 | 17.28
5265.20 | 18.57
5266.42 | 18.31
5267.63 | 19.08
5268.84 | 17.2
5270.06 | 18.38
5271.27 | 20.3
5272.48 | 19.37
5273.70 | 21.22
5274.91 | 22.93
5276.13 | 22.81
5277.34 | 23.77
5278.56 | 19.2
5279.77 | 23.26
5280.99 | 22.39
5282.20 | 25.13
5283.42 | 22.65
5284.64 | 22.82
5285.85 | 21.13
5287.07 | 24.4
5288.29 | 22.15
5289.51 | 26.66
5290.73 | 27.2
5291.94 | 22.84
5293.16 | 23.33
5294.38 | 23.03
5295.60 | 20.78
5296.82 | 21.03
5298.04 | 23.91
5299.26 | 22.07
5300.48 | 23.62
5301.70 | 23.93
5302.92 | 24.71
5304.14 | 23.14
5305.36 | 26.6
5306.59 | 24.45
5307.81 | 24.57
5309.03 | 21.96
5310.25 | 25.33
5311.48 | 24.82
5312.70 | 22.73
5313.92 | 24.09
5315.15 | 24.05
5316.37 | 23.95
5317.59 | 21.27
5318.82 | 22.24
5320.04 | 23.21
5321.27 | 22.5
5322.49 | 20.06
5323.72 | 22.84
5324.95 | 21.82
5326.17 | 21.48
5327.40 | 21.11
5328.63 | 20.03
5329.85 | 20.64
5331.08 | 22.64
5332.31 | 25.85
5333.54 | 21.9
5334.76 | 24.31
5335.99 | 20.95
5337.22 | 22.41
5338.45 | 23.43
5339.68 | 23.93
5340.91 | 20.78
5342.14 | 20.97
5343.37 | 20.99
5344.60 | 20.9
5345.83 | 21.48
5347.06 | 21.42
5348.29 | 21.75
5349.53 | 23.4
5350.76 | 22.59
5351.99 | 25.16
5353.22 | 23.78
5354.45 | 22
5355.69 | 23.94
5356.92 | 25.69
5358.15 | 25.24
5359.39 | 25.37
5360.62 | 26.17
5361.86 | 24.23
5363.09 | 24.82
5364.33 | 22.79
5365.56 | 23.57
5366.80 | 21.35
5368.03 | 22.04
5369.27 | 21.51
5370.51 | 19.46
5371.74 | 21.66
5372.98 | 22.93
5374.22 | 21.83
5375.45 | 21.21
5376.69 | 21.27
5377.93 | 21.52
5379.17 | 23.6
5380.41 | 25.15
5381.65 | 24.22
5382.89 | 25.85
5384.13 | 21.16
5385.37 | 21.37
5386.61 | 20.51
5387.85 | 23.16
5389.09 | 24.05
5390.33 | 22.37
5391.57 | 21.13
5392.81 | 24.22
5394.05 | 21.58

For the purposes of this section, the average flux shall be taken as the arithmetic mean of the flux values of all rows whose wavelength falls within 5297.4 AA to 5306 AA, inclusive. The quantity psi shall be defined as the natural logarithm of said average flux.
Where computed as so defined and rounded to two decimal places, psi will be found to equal 3.18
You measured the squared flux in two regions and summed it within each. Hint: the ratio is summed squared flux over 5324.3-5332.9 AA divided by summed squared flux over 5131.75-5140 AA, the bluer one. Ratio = 1.3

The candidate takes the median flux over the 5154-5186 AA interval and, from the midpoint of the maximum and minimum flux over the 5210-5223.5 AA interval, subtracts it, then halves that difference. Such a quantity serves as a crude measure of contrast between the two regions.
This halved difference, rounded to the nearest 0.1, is 1.8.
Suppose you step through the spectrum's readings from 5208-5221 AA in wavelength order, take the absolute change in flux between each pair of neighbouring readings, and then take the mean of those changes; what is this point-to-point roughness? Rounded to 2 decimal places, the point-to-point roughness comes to 1.48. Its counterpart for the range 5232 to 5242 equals 1.98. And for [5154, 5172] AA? 1.33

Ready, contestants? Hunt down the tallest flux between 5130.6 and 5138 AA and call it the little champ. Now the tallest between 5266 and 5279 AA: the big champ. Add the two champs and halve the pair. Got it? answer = 22.3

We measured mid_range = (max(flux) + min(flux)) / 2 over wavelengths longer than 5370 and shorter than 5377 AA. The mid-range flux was 21.2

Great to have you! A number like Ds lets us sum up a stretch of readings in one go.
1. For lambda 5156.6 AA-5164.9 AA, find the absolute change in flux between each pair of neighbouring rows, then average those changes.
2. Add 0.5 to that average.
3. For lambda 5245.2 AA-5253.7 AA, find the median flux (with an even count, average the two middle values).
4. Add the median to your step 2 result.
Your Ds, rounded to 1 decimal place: 22.8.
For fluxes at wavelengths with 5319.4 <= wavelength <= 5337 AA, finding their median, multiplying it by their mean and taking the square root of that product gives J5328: 22.0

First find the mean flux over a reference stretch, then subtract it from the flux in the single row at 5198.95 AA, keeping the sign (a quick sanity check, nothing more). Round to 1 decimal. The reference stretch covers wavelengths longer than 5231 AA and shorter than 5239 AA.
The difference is 1.7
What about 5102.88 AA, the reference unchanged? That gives -1.3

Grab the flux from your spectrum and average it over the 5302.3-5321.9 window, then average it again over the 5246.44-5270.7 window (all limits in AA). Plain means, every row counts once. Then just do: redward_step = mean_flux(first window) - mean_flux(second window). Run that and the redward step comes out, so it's 3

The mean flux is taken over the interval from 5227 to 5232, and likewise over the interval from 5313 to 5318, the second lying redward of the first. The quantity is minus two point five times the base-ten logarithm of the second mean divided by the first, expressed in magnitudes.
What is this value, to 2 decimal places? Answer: -0.20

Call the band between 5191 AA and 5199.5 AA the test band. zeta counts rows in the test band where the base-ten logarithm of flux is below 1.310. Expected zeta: 5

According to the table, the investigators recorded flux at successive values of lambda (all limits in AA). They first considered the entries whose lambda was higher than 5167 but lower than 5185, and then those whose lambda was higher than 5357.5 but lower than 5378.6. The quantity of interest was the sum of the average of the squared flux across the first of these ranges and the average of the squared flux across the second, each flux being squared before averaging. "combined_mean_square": 777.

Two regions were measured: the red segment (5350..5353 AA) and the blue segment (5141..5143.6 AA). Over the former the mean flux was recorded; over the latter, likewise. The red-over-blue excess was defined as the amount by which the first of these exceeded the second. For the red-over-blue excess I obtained 2.8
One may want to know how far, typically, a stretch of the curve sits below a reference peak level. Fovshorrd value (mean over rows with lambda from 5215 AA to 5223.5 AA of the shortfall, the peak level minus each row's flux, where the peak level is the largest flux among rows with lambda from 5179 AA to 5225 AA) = 2.8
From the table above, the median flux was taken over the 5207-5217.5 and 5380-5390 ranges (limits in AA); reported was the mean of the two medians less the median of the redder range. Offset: -1.9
